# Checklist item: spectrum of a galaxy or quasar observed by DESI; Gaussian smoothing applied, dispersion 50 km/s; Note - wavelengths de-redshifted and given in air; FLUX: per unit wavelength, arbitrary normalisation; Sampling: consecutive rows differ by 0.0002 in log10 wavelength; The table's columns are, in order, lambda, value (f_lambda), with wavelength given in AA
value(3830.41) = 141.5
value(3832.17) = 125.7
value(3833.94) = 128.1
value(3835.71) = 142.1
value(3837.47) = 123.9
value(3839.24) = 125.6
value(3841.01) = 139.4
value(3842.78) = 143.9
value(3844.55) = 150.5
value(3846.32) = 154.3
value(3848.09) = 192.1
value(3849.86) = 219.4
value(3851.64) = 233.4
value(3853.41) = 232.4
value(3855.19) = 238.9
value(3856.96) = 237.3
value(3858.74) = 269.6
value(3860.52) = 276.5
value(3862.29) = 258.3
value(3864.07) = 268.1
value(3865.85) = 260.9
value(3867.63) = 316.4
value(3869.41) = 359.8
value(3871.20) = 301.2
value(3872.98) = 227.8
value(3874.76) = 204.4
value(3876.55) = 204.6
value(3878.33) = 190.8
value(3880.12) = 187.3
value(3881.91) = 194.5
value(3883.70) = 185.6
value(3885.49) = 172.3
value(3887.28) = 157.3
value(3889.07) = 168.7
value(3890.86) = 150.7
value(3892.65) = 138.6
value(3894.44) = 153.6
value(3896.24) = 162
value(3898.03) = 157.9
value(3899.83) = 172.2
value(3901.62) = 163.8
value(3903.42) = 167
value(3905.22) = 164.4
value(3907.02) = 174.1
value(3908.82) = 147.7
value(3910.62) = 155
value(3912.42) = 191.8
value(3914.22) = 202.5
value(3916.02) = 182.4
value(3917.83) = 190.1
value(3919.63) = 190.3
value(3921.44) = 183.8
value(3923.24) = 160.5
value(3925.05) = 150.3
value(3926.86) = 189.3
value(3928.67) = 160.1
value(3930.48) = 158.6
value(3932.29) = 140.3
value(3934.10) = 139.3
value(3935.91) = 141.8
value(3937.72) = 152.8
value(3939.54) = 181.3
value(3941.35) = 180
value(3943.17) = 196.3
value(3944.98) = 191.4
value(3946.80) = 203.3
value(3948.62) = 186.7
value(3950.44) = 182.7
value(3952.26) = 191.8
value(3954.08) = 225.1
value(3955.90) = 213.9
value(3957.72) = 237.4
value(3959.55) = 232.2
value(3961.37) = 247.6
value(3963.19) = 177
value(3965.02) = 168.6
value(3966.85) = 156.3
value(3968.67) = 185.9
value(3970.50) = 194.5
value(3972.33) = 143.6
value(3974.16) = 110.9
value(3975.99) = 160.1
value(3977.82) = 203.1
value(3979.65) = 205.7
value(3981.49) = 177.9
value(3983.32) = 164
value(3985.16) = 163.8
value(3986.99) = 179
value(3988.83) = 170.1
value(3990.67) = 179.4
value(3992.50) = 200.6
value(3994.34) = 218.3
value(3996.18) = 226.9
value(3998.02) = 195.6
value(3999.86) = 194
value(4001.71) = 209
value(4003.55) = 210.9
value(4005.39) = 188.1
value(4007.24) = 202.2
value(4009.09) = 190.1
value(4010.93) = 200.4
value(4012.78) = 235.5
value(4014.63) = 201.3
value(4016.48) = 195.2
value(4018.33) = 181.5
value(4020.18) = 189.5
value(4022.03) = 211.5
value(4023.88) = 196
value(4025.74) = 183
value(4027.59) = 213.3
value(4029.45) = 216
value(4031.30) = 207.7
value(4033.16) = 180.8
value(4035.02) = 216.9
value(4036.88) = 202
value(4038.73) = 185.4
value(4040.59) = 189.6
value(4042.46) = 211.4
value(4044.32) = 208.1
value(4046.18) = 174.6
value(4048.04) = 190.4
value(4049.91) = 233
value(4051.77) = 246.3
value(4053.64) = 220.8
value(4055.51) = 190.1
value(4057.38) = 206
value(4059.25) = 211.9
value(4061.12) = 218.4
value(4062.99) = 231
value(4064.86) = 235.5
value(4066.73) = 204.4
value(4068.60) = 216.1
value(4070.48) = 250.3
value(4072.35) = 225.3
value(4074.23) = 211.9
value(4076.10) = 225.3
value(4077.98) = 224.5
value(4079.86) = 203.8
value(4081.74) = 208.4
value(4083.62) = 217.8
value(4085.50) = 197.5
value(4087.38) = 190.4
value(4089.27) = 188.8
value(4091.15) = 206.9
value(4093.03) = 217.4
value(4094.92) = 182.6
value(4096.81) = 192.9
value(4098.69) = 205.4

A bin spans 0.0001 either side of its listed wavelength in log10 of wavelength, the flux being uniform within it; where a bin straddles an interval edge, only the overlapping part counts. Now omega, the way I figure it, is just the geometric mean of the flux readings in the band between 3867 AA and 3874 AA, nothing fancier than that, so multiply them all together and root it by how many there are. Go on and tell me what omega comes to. 297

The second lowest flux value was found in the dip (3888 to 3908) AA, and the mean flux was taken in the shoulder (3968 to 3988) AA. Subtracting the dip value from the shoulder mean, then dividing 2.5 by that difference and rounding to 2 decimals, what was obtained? 0.12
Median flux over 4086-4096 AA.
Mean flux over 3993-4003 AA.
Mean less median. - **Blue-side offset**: 18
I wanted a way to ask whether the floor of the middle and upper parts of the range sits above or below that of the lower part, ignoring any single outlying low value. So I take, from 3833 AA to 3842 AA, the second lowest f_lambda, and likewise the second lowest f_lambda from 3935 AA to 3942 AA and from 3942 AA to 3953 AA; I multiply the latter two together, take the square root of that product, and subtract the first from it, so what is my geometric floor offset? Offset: 43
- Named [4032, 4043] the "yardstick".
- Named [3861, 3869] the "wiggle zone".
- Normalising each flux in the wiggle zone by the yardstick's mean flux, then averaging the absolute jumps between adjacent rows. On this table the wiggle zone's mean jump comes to 0.12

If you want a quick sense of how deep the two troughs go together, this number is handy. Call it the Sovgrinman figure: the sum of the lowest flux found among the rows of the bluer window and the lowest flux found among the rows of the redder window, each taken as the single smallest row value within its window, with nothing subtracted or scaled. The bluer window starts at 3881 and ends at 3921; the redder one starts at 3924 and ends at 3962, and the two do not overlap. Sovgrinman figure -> 278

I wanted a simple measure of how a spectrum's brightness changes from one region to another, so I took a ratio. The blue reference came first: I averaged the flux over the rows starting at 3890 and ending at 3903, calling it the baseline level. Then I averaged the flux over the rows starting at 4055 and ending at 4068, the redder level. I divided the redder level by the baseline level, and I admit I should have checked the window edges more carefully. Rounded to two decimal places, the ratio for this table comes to 1.36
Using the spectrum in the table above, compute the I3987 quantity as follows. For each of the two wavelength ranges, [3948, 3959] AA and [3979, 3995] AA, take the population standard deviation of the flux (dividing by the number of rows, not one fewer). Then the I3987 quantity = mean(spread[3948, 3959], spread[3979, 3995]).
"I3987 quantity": 19.4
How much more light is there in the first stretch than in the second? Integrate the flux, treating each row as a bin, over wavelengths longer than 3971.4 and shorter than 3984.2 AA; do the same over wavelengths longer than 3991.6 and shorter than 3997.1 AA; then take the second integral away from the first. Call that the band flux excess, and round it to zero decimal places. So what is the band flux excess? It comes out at 947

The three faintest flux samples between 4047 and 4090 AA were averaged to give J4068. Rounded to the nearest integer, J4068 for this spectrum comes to 190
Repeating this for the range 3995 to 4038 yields 182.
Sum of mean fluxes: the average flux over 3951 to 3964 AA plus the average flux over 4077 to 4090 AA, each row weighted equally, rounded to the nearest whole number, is 422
